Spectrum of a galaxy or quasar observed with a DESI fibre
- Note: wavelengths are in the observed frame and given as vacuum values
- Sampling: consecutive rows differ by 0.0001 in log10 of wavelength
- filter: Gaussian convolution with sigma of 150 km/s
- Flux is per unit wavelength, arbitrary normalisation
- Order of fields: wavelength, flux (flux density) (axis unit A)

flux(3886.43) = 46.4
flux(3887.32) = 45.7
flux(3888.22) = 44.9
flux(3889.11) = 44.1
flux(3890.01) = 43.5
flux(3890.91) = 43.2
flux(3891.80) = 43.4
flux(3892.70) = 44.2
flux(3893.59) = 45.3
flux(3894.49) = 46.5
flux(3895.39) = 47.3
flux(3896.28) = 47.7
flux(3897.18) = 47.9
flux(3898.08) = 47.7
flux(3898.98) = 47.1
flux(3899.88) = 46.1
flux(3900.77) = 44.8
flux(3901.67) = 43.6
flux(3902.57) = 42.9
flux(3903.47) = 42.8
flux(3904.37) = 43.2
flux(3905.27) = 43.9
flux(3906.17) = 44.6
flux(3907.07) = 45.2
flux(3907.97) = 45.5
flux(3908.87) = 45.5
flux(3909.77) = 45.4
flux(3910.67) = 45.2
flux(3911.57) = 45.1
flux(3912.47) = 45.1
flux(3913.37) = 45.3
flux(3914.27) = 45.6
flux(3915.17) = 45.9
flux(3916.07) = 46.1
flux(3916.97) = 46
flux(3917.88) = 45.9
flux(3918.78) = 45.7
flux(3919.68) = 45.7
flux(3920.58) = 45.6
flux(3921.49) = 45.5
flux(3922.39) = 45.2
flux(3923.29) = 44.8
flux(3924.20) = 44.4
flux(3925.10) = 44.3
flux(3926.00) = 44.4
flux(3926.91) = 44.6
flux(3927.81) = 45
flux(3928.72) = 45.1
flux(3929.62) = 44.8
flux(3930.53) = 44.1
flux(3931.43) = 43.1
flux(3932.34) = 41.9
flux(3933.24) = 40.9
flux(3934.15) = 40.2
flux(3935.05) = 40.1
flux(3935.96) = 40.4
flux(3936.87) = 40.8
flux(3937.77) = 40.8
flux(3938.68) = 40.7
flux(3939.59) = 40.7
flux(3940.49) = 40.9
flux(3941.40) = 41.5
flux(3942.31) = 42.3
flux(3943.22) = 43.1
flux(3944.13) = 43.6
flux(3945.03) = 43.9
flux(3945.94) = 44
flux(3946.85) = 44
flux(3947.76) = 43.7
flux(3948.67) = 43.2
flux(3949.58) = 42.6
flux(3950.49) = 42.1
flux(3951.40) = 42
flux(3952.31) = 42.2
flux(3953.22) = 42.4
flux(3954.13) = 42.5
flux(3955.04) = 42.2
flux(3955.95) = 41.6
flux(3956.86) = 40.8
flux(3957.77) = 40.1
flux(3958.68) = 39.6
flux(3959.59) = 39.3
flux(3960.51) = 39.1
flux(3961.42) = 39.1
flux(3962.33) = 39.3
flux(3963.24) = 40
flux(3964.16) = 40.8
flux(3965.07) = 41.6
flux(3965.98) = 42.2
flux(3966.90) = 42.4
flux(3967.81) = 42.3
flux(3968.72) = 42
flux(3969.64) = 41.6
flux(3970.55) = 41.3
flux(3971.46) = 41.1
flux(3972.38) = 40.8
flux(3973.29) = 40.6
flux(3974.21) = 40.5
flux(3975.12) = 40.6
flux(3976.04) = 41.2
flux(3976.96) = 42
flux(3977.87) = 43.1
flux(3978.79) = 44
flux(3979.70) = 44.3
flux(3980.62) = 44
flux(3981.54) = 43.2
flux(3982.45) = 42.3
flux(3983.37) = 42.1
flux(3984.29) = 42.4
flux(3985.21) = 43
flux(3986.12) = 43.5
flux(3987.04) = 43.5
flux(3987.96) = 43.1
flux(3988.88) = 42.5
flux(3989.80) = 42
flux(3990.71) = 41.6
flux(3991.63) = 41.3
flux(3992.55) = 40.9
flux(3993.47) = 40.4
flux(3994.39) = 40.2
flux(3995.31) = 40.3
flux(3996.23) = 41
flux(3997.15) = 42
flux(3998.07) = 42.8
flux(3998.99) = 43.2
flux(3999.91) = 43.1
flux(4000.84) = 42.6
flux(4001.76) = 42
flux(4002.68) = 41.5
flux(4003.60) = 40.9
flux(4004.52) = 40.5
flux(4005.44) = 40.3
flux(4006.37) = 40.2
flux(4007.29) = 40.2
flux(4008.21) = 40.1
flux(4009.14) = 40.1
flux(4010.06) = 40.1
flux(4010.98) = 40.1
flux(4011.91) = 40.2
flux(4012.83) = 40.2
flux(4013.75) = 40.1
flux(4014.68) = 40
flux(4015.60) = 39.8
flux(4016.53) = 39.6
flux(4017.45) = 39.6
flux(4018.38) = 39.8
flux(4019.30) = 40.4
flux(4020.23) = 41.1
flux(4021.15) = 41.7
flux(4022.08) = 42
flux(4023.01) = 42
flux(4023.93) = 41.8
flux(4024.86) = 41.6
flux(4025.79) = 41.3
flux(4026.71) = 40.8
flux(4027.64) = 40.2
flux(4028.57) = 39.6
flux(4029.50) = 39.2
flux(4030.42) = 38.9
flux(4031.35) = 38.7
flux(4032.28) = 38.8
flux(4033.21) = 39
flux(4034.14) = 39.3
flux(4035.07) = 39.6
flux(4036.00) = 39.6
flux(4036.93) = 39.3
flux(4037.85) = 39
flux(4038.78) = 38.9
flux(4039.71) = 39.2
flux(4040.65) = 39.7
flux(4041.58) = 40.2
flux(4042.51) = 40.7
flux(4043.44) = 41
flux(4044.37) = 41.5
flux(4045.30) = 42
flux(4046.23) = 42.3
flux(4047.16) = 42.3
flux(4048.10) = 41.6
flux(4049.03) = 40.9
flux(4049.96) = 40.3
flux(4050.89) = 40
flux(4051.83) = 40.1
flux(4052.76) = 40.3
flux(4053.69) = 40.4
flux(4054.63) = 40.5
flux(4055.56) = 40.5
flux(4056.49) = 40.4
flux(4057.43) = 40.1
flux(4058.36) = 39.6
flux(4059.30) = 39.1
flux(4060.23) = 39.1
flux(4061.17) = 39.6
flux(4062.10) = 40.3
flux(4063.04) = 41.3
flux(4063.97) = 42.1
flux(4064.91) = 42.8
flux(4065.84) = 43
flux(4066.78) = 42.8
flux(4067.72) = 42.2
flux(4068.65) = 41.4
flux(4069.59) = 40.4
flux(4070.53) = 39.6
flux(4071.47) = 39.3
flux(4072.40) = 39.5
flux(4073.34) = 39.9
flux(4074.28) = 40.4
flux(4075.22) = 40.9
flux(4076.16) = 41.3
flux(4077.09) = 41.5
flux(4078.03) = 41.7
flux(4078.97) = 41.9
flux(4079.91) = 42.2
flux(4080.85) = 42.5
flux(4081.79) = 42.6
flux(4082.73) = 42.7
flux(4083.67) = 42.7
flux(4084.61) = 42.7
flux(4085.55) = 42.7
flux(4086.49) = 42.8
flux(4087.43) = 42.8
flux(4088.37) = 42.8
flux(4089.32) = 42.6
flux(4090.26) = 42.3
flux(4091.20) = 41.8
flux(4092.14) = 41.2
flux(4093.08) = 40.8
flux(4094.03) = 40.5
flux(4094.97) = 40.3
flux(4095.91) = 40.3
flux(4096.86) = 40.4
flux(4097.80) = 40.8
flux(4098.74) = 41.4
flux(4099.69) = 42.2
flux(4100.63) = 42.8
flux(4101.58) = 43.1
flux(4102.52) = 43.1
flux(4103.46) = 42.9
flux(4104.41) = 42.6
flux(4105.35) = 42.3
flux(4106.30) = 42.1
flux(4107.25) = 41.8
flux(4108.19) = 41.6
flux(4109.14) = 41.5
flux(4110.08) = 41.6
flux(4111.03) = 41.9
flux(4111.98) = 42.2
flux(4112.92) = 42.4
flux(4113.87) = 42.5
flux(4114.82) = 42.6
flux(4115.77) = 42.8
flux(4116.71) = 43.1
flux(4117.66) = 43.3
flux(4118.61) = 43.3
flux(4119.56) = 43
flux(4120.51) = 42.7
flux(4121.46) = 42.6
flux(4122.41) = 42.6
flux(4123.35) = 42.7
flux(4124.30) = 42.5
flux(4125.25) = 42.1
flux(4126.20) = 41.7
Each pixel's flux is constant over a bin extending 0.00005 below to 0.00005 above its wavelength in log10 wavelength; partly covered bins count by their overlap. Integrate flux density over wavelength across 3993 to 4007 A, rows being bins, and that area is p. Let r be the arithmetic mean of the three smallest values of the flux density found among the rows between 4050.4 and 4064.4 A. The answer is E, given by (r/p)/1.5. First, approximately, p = 579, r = 39.3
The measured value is 0.045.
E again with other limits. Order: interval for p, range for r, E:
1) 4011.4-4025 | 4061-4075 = 0.048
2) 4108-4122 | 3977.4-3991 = 0.047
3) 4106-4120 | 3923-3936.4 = 0.045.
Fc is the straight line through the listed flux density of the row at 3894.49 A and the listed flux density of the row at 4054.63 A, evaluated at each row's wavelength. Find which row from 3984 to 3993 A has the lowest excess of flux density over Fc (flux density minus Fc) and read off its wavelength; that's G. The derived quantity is 3992.55 A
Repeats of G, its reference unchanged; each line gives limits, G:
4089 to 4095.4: 4094.97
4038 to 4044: 4038.78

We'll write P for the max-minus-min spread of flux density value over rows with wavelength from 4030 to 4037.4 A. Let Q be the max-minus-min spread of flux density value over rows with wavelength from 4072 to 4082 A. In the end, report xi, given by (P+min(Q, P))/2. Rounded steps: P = 0.9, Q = 3.1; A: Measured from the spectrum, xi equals 0.9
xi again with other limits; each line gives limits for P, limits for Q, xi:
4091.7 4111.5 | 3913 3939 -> 2.8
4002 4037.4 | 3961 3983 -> 3.3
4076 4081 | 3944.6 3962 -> 1.2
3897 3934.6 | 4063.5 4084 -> 5.7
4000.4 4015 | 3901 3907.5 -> 2.5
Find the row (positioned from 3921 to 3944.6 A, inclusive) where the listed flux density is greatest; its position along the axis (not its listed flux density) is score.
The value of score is 3921.49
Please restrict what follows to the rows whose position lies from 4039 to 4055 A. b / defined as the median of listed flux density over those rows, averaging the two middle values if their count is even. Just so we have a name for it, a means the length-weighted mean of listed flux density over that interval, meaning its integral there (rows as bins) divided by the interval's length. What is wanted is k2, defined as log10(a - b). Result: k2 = -0.7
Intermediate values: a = 40.7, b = 40.5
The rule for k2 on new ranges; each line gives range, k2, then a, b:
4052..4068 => -0.4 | 40.8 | 40.4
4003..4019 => -1.5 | 40.1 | 40.1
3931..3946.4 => -0.1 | 41.7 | 40.9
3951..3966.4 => -1.1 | 40.9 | 40.8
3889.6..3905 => -0.5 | 45.1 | 44.8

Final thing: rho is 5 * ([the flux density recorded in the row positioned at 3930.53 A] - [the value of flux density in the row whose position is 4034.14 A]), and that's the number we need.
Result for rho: 24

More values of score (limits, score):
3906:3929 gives 3916.07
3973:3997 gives 3979.70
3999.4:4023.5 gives 3999.91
